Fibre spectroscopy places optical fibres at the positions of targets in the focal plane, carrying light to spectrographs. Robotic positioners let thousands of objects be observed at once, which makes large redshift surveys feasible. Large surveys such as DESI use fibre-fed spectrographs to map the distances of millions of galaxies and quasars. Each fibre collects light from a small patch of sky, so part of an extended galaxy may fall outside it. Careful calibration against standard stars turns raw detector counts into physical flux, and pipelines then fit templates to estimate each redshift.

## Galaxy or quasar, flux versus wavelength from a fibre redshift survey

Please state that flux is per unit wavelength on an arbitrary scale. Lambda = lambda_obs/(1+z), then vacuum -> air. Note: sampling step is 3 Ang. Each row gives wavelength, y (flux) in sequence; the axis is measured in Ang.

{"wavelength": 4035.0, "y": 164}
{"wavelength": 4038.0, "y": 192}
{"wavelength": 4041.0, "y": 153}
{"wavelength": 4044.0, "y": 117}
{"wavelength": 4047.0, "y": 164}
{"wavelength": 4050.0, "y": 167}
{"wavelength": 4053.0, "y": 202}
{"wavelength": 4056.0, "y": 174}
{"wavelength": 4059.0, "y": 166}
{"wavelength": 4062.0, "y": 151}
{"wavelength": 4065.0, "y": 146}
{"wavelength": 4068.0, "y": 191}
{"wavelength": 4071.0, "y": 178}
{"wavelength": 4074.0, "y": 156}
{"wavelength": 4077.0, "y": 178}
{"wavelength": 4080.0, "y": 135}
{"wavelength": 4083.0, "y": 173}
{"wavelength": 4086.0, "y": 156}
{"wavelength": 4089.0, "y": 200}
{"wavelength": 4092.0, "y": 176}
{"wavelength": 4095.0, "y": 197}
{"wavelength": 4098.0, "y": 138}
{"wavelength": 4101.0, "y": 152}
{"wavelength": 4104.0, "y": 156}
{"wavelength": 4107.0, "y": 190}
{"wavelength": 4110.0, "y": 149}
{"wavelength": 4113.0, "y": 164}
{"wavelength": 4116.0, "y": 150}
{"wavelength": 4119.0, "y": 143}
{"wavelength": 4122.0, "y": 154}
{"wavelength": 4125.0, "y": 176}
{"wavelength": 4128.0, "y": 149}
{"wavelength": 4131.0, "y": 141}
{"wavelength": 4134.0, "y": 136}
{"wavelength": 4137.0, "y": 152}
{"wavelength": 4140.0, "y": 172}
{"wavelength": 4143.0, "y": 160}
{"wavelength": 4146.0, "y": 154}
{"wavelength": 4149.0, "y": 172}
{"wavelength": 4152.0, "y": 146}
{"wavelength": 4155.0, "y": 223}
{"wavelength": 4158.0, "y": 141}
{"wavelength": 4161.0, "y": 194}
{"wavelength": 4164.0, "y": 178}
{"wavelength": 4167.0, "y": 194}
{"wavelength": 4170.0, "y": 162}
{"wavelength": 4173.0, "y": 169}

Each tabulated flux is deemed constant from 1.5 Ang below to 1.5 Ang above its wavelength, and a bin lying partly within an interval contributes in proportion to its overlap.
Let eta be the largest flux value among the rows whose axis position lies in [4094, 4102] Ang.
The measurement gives 197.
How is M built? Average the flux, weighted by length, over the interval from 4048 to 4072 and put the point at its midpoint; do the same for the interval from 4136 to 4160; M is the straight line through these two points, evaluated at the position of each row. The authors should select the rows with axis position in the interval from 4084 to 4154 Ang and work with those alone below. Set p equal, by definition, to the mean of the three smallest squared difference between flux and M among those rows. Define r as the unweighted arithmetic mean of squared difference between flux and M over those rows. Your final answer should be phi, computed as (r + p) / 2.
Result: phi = 192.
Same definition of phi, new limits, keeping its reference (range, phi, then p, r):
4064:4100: 246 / 34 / 458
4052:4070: 271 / 145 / 398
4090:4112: 300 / 164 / 437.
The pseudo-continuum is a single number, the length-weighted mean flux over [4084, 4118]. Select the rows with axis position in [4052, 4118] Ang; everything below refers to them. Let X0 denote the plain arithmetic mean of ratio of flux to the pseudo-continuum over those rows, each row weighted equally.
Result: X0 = 1.01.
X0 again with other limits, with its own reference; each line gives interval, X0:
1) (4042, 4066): 0.97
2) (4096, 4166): 0.97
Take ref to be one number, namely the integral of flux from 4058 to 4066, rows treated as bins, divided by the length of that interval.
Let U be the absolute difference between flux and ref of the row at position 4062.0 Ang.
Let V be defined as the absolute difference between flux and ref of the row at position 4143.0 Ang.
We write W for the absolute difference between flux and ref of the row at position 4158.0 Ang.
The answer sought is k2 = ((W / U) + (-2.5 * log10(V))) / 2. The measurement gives 1.1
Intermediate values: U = 3.1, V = 6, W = 13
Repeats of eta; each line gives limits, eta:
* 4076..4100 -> 200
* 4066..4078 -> 191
